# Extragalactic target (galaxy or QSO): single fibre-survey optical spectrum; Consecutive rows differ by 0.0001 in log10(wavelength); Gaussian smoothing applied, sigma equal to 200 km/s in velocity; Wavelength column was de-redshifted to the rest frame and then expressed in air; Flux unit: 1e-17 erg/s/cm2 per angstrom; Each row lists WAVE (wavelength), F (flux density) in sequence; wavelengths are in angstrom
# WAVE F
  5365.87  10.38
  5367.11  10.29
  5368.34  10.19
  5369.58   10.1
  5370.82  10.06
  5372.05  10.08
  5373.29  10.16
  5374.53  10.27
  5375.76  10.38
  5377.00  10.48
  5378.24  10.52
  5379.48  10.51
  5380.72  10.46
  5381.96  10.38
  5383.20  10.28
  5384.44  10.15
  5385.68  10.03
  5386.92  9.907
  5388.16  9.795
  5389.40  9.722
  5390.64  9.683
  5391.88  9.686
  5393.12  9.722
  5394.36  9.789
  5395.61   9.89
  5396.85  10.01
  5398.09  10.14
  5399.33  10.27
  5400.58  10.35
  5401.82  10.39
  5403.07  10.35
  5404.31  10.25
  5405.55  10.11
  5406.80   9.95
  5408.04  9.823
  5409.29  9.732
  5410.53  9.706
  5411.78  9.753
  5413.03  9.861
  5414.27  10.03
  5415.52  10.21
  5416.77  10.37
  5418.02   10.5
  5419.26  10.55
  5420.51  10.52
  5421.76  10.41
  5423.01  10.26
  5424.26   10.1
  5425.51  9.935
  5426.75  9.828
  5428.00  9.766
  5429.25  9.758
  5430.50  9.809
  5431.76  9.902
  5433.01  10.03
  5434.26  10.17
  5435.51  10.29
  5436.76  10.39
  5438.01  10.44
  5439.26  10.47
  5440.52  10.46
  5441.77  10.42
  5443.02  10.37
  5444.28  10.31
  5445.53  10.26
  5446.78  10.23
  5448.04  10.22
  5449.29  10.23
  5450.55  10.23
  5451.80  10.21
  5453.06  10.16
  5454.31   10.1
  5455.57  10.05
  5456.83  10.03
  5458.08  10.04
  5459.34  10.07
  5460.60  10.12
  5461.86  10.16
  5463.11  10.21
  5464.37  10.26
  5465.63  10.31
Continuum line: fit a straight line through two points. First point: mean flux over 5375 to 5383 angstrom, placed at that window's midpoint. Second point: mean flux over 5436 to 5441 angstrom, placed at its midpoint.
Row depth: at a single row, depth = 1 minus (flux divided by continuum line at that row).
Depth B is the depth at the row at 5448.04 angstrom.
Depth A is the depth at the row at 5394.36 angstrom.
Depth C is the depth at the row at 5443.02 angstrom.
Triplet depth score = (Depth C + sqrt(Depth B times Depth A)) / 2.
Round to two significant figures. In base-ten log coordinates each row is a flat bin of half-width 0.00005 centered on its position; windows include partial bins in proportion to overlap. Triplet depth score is 0.021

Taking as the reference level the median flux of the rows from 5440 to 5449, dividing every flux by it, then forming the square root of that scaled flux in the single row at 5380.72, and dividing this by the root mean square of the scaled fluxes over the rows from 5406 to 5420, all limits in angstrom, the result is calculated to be 1.03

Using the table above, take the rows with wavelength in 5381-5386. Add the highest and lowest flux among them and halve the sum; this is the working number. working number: 10.2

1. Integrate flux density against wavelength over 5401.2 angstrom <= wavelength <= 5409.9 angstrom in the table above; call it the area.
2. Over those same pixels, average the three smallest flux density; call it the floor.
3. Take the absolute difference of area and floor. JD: 78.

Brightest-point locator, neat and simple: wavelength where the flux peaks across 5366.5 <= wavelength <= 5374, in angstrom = 5367.11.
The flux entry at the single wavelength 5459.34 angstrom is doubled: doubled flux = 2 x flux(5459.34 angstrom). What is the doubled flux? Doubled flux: 20.1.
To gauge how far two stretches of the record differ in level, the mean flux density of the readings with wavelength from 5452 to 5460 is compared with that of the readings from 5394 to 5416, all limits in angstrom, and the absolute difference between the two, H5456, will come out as 0.04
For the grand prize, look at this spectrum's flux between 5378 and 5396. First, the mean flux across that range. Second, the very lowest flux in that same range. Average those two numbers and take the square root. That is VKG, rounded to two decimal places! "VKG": 3.14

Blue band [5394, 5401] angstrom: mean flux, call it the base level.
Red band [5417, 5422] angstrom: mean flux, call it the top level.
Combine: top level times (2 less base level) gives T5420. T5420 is -84.7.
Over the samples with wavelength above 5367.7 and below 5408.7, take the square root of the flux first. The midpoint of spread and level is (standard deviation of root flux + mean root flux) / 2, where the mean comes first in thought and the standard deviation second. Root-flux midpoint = 1.61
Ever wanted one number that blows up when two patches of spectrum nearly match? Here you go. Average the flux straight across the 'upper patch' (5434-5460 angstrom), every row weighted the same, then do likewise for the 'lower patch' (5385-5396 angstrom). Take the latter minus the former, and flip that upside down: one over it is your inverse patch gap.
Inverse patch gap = -2.3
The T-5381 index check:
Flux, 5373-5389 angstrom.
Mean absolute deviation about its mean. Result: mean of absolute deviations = 0.19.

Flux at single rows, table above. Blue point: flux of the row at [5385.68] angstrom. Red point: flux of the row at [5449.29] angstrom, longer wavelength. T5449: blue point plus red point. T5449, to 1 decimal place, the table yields 20.3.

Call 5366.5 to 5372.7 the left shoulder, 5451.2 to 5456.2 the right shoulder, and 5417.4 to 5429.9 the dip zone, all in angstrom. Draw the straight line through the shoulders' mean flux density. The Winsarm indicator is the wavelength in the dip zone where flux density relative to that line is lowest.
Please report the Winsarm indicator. 5429.25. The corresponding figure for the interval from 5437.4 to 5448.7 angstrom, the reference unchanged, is 5448.04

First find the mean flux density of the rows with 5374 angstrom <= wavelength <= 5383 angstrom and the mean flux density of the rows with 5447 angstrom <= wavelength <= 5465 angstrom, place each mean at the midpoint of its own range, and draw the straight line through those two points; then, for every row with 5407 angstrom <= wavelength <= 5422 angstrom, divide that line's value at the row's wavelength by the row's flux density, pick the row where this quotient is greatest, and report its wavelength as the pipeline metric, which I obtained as 5410.53 angstrom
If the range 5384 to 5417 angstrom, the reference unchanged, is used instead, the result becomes 5390.64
